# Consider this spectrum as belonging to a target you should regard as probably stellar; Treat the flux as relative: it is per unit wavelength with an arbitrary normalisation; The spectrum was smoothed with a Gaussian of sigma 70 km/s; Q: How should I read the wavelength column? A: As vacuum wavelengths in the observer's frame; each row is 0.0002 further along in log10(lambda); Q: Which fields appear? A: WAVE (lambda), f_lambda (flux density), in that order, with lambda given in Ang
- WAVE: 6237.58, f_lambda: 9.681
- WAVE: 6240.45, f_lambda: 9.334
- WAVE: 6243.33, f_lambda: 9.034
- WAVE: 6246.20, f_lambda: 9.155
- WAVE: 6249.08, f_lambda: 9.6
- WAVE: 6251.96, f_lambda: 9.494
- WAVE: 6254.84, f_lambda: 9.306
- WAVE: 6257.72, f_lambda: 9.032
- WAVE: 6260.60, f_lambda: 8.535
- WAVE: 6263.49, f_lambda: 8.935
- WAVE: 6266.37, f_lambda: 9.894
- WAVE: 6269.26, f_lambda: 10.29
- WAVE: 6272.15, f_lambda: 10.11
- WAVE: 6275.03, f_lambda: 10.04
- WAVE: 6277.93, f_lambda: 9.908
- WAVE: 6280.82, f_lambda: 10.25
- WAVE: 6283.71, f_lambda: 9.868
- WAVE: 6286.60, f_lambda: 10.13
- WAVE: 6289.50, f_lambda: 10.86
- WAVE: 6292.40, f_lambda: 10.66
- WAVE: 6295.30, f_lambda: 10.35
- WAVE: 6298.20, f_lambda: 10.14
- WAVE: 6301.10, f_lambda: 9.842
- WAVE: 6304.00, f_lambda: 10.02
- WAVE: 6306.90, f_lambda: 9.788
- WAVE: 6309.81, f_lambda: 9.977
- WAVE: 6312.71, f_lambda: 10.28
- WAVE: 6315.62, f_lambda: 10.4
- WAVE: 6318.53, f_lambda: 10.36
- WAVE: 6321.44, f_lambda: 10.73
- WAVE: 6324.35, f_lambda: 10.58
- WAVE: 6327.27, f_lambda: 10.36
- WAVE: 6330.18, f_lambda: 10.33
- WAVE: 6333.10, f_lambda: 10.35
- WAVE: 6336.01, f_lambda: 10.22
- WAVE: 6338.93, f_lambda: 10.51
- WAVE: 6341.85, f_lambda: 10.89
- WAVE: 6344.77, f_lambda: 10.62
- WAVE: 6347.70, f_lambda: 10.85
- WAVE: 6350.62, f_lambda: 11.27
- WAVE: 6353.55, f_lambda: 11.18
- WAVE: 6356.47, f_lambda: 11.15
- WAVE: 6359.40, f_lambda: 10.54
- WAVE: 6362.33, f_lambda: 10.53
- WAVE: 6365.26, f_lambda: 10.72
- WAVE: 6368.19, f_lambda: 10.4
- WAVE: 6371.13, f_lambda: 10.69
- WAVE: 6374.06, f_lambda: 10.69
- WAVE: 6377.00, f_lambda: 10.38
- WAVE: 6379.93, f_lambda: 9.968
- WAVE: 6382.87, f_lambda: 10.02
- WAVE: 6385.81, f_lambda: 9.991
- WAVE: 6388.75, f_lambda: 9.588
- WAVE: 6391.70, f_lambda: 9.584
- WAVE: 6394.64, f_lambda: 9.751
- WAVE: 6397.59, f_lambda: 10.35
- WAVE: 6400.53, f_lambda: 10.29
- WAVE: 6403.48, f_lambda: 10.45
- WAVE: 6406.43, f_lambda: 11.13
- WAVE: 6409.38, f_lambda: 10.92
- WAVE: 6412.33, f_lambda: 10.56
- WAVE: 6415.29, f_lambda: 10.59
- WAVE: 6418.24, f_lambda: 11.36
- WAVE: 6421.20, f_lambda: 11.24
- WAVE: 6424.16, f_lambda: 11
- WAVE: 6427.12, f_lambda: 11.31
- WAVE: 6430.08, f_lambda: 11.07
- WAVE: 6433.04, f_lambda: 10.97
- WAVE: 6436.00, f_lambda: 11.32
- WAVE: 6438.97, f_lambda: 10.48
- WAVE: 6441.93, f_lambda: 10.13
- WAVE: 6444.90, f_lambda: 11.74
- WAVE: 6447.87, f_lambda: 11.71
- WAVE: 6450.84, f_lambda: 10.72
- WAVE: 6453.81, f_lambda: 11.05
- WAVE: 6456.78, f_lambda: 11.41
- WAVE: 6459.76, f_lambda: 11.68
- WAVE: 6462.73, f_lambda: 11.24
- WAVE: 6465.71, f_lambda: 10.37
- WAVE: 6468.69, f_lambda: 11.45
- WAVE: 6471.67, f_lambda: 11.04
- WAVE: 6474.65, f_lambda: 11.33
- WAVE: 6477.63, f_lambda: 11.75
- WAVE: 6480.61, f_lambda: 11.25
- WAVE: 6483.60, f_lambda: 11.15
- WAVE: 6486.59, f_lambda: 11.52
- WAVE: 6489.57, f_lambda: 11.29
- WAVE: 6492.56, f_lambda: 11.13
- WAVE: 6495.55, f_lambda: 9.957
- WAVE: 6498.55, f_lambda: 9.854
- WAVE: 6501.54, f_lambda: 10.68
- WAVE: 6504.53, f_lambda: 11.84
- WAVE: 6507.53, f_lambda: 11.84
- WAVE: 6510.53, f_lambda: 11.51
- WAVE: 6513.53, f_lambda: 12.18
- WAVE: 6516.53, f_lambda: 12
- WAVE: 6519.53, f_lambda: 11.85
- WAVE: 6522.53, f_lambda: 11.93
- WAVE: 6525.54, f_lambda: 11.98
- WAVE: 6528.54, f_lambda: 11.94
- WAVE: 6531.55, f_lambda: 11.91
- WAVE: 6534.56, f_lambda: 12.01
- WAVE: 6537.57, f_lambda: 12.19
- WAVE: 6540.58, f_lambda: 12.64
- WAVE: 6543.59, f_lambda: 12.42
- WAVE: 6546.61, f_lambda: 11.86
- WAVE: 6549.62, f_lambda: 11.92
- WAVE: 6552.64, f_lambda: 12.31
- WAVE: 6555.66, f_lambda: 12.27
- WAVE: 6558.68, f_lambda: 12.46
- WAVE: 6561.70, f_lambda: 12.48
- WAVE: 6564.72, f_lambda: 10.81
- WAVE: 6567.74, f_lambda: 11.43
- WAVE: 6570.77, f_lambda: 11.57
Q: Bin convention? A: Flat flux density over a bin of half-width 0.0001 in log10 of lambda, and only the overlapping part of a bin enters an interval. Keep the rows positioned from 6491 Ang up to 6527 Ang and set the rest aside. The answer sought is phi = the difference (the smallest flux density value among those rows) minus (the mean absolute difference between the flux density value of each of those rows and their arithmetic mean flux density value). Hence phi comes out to 9.2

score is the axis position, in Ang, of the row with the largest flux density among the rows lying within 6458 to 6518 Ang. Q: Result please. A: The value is 6513.53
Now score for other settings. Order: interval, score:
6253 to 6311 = 6289.50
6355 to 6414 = 6356.47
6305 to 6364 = 6350.62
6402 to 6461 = 6444.90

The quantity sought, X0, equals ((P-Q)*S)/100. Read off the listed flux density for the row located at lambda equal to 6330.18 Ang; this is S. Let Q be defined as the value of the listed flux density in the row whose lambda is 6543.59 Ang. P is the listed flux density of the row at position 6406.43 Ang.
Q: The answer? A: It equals -0.13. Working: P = 11.13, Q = 12.42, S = 10.33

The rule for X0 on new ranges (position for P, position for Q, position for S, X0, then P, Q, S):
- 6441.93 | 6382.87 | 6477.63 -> 0.01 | 10.13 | 10.02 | 11.75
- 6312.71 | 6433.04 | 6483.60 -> -0.08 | 10.28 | 10.97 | 11.15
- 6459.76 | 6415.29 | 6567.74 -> 0.12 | 11.68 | 10.59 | 11.43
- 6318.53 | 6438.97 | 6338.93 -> -0.01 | 10.36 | 10.48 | 10.51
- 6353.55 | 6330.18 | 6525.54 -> 0.10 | 11.18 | 10.33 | 11.98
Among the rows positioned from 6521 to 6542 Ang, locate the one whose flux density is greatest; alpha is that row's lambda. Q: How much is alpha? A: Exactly 6540.58 Ang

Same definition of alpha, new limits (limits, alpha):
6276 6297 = 6289.50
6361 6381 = 6365.26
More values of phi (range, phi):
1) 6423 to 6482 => 9.8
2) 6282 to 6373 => 9.5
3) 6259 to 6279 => 8.0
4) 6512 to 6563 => 11.6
